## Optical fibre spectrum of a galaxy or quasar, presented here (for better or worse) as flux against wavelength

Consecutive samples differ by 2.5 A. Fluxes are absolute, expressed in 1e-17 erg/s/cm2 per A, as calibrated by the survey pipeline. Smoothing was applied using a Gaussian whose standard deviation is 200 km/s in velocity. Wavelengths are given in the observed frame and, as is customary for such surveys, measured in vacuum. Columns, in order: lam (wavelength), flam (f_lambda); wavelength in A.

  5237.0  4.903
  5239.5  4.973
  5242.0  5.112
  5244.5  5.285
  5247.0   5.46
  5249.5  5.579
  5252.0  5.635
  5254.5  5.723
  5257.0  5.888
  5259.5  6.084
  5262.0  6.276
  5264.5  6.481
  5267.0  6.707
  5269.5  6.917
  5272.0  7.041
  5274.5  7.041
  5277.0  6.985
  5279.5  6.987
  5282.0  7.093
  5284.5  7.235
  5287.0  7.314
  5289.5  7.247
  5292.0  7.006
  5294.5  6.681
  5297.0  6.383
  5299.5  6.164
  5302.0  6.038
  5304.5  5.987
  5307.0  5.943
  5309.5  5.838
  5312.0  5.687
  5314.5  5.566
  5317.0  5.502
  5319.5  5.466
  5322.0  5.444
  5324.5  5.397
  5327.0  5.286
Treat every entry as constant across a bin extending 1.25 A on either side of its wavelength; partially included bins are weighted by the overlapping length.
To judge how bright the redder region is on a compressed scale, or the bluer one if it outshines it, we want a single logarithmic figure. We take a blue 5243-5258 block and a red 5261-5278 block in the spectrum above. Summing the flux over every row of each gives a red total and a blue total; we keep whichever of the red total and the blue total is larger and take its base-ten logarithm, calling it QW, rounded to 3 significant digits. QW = 1.68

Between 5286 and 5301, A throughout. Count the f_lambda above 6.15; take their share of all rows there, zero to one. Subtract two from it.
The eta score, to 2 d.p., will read -1.00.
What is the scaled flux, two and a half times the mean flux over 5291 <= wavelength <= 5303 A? 16.1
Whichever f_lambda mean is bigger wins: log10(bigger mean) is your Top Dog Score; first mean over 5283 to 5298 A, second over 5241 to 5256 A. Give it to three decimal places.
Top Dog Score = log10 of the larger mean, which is 0.844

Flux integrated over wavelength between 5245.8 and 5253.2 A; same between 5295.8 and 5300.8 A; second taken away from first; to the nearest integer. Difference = 10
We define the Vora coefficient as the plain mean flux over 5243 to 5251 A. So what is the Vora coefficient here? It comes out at 5.4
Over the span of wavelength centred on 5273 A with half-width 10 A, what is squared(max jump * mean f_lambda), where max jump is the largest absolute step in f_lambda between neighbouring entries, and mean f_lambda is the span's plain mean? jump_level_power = 2.4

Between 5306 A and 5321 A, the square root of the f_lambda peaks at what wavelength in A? 5307.0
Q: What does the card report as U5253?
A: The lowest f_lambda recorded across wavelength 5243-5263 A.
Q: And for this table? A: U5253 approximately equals 5.285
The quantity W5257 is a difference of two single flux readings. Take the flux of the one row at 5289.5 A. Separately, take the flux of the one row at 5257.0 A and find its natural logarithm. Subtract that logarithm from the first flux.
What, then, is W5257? 5.47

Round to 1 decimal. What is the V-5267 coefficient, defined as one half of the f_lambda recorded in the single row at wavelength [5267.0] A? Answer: 3.4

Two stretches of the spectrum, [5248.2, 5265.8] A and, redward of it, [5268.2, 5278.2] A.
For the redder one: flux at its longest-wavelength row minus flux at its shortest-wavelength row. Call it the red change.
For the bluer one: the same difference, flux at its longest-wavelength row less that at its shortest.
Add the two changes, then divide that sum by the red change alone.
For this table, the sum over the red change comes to 14.3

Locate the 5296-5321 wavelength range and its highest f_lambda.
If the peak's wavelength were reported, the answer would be 5297.0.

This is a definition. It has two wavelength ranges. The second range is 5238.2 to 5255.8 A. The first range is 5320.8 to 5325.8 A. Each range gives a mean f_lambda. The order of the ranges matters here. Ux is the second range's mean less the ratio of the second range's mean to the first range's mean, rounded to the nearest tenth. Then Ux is 4.4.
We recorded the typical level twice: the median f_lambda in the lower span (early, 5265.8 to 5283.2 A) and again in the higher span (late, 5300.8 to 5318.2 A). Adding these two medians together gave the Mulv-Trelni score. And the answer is 12.8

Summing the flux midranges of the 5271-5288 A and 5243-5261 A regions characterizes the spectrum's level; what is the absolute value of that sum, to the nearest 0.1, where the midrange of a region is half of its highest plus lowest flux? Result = 12.8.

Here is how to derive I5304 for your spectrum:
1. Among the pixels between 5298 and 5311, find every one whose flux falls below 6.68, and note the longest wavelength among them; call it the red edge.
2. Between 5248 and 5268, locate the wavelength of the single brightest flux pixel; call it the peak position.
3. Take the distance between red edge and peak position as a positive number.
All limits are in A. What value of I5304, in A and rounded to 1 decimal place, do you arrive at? 42.5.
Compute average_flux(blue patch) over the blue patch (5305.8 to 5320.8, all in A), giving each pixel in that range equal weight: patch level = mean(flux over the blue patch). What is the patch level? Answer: 5.7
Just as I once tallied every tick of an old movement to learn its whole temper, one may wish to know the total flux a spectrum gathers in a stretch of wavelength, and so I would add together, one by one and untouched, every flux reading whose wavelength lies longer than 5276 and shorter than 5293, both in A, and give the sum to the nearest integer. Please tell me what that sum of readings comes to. 50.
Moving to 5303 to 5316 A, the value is 29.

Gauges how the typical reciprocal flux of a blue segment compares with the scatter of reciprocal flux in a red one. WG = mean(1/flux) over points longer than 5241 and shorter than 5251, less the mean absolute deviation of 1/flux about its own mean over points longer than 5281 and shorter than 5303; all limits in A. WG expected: 0.177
